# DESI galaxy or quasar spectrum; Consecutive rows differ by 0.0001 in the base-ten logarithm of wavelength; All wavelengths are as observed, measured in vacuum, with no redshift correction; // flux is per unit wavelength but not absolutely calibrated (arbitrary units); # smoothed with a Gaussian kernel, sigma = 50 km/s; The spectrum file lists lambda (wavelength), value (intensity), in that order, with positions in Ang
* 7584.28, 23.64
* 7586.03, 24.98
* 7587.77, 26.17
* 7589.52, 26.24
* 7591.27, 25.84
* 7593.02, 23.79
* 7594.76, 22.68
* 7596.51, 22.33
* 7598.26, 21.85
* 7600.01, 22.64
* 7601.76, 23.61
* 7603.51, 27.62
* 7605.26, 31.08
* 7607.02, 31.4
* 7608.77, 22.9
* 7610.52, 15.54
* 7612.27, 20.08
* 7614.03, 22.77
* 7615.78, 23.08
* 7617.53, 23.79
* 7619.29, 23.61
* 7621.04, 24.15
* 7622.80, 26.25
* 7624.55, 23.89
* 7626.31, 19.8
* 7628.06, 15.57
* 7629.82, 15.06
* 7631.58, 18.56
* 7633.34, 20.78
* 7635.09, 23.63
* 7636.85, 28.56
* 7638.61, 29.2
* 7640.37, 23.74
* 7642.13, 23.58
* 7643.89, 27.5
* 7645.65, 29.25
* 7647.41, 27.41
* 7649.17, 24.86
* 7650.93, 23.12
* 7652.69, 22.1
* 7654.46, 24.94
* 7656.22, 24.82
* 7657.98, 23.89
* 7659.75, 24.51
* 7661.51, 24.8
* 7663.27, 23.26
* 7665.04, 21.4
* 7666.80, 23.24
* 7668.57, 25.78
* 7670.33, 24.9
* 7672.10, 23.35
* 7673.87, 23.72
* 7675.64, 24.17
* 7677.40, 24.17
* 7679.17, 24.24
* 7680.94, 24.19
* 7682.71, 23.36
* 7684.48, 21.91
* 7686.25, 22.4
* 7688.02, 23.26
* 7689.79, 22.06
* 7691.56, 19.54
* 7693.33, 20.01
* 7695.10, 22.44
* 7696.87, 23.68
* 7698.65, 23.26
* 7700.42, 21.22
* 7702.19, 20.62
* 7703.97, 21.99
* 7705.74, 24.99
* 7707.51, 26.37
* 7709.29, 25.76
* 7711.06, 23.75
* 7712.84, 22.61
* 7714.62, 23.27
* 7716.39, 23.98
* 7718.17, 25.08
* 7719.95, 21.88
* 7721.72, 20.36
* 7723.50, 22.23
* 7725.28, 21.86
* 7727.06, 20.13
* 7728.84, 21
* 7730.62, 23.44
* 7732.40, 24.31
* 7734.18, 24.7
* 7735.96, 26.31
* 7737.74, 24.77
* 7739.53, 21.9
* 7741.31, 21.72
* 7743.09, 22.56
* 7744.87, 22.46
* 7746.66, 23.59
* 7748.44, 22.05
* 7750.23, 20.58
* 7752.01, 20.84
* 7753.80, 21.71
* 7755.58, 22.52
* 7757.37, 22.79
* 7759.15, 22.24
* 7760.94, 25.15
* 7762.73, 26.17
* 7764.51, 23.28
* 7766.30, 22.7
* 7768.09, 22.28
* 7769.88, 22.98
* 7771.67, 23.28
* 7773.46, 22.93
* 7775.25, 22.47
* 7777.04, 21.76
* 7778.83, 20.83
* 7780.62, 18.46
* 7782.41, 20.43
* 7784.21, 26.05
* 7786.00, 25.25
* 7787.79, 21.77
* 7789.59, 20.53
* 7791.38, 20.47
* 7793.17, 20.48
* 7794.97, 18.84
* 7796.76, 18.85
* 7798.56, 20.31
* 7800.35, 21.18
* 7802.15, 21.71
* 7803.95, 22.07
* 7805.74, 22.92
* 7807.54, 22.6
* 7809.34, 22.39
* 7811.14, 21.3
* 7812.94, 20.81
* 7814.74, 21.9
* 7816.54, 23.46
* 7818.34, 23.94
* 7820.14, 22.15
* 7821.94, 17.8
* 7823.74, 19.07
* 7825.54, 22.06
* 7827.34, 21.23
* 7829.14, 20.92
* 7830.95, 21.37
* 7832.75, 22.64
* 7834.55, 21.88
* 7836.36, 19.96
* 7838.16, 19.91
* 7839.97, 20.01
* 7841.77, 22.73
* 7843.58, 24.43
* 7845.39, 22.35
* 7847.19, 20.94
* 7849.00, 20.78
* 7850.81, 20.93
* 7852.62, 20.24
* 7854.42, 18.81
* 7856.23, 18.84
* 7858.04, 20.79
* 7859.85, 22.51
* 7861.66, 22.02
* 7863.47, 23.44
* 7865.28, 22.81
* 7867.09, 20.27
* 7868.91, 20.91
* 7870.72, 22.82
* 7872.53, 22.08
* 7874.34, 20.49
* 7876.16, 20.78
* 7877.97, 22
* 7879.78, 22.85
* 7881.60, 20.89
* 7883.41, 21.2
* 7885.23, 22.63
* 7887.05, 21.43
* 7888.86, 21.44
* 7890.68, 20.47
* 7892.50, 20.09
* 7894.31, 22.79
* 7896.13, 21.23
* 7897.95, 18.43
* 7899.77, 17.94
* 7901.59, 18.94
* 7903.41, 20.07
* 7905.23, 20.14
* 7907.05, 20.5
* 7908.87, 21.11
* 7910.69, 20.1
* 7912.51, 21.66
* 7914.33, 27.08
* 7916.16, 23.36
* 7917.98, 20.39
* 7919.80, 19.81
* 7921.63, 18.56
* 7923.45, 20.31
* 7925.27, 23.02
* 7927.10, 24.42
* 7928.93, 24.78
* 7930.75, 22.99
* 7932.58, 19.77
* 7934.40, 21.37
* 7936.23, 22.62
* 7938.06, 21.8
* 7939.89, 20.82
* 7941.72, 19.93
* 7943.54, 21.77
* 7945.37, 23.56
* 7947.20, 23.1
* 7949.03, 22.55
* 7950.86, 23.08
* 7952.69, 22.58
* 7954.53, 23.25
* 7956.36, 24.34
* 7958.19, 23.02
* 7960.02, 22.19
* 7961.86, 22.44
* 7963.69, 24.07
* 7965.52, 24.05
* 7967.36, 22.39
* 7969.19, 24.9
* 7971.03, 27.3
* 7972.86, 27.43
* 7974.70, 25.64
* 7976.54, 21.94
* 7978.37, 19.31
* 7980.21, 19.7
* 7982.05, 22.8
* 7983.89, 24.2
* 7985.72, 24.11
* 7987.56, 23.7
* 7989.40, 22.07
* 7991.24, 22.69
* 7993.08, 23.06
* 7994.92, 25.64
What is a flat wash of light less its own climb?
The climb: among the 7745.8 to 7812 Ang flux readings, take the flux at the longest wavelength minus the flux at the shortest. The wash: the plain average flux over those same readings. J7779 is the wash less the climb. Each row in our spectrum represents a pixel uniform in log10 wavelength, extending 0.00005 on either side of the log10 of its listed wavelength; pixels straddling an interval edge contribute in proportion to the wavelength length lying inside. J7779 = 24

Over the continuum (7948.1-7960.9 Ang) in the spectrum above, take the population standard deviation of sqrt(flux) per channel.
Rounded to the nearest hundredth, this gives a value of 0.07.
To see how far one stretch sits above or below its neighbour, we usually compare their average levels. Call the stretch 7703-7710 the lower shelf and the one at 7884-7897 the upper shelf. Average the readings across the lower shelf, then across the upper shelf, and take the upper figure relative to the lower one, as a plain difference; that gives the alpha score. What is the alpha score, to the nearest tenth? -3.3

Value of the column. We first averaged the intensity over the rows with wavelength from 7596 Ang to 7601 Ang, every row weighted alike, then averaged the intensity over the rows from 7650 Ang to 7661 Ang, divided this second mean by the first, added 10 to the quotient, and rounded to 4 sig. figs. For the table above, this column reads 11.07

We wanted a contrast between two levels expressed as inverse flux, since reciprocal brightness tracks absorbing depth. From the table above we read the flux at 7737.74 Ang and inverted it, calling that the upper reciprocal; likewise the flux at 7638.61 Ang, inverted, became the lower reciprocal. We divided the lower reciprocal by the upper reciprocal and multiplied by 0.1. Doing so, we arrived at 0.085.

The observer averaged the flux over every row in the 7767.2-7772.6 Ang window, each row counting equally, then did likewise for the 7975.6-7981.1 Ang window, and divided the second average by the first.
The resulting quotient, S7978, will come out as 0.89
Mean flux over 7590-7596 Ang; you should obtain 24.1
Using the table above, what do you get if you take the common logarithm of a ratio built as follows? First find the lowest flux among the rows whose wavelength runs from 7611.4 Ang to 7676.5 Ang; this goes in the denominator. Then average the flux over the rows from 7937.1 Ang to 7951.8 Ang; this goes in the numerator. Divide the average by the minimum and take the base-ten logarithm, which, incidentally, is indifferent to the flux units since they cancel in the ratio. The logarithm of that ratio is 0.17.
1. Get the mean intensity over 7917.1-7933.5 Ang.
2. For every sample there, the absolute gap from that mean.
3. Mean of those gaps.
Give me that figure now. 2.0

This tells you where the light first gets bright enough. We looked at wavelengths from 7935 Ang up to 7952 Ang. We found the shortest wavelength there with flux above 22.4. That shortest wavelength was 7936.23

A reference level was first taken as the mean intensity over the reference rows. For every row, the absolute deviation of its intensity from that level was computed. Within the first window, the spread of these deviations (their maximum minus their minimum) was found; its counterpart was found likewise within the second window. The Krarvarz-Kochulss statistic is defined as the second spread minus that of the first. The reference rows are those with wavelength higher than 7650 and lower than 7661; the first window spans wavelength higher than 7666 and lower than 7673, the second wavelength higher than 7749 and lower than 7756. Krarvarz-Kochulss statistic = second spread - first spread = 1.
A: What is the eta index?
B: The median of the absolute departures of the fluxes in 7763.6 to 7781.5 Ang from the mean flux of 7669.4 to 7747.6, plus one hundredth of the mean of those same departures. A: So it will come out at 0.46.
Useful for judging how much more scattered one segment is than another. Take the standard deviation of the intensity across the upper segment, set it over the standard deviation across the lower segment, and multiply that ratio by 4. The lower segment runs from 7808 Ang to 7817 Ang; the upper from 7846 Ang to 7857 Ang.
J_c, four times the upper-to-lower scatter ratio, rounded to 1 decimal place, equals 4.0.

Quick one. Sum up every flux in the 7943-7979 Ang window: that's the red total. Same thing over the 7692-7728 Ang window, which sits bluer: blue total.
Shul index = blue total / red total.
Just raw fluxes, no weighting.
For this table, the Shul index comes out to 0.97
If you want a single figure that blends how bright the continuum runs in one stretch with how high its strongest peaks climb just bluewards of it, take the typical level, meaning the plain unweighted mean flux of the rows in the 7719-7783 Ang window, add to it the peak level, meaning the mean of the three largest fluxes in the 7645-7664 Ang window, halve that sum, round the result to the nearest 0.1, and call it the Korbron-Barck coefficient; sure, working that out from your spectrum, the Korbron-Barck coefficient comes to 24.8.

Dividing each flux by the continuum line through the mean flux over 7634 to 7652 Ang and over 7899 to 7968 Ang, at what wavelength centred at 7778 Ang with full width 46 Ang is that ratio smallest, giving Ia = 7780.62 Ang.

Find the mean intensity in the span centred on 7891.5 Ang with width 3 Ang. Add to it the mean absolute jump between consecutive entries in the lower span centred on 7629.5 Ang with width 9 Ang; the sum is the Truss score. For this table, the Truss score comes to 22.9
